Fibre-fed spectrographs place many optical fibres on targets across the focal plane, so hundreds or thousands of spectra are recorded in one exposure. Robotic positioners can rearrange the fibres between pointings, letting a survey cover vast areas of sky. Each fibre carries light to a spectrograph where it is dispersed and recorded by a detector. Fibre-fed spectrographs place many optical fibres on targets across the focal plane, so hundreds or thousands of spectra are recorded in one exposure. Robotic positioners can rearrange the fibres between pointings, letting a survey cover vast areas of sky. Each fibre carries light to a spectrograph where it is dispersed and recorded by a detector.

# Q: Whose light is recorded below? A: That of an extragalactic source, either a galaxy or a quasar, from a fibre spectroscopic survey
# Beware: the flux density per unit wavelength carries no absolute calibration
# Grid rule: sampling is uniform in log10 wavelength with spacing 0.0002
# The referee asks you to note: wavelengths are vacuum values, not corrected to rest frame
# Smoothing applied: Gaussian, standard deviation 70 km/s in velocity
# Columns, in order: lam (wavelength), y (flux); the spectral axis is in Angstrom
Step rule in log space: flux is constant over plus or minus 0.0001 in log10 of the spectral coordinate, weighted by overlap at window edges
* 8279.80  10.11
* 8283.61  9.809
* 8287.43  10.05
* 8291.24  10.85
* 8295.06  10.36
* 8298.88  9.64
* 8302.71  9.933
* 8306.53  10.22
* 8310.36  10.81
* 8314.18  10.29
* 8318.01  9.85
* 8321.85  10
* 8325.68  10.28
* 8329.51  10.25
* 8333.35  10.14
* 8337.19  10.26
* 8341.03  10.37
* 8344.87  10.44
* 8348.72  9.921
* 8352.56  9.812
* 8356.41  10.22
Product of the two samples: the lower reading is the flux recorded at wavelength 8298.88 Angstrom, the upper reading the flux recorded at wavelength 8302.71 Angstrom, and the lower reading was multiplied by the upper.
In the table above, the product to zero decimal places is 96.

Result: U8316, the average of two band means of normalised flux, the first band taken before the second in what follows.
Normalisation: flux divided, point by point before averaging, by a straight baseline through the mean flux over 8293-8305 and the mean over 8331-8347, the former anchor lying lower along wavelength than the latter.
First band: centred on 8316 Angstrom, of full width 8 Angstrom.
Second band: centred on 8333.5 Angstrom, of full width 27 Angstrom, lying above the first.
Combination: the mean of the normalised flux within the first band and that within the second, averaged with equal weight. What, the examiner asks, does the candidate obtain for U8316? 1.00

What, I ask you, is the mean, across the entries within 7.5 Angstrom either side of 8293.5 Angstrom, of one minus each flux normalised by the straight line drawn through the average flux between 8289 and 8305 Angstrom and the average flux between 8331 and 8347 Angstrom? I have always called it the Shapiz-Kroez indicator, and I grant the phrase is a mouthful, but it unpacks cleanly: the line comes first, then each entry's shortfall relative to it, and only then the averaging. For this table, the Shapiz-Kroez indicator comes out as -0.004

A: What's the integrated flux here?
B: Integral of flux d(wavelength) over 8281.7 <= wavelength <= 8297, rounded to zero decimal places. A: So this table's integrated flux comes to 157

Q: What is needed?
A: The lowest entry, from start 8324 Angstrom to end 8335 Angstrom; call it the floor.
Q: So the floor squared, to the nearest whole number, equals 103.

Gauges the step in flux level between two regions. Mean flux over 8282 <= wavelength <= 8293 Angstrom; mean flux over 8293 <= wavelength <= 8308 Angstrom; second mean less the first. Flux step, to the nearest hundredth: -0.20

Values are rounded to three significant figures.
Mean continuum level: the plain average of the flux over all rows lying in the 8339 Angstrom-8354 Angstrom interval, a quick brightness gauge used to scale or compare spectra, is 10.1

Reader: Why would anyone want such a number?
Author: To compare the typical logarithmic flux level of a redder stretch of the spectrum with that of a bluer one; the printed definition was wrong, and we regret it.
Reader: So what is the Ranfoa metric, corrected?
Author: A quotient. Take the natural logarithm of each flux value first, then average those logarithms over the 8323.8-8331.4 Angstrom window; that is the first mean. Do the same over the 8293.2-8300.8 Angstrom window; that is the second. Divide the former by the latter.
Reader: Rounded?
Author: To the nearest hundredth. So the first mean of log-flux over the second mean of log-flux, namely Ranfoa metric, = 1.01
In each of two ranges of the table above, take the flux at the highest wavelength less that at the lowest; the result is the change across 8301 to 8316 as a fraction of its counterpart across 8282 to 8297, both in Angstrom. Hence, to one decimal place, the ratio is 0.6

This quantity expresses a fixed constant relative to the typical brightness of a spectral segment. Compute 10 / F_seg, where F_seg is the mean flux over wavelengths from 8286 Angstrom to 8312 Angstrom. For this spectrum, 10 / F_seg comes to 0.97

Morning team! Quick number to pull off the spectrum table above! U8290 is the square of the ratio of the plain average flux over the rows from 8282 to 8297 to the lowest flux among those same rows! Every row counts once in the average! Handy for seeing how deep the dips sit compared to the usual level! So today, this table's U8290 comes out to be 1.10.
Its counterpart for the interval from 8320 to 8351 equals 1.06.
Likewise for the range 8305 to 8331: 1.08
